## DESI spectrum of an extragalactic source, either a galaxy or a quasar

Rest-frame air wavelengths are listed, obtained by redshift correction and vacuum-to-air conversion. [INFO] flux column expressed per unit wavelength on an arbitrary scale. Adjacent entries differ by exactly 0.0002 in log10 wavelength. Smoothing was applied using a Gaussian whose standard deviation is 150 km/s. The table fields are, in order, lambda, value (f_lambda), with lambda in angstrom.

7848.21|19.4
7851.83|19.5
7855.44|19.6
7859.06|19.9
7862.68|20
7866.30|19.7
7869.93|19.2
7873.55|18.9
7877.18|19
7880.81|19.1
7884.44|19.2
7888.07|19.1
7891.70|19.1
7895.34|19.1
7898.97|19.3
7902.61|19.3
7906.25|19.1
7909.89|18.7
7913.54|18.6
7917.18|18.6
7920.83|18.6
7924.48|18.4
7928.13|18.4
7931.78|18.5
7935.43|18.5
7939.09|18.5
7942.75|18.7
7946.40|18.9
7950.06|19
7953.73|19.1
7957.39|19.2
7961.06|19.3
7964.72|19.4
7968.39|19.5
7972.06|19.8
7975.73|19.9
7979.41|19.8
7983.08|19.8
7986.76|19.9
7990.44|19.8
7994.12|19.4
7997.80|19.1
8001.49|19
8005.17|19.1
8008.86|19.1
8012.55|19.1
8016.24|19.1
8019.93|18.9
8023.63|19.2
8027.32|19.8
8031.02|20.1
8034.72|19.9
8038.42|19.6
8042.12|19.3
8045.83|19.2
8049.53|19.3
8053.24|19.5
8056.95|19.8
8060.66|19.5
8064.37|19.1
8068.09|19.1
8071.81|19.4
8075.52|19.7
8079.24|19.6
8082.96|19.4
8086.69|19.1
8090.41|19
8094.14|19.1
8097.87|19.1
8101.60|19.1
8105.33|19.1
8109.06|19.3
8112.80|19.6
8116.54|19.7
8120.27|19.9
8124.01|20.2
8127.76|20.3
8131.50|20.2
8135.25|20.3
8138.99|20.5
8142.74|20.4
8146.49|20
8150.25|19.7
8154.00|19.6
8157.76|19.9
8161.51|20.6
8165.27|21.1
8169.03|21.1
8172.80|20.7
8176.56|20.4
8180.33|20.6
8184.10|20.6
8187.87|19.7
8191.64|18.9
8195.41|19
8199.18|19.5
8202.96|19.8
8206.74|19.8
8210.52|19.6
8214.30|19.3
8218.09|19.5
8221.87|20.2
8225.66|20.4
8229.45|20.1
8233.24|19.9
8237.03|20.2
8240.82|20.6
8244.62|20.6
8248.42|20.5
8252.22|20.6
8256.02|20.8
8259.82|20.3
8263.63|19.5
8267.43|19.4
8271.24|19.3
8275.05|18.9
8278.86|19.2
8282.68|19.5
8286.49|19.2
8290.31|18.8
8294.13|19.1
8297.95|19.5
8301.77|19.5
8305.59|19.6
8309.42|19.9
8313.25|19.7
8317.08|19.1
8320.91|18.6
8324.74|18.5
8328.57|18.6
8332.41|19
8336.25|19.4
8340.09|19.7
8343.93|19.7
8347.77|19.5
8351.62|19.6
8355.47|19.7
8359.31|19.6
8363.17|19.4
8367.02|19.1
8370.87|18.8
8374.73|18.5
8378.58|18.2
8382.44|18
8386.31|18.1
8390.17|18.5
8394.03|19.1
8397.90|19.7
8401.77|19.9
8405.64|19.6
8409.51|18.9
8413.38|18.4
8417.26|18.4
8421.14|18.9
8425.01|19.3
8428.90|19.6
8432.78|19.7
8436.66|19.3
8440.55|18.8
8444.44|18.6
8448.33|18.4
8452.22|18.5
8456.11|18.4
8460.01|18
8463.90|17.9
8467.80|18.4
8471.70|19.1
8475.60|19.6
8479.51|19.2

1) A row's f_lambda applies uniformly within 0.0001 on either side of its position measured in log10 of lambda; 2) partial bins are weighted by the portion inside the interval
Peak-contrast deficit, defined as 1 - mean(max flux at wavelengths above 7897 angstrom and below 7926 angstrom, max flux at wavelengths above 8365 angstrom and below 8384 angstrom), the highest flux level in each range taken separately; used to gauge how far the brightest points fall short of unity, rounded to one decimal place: -18.2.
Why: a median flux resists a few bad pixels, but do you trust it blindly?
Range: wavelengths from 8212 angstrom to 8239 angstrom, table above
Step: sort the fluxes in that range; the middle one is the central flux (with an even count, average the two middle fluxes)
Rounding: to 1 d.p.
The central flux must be 20.1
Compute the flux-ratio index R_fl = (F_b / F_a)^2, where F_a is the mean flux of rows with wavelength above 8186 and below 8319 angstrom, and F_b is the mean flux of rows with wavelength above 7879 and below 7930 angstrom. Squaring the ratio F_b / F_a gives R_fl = 0.92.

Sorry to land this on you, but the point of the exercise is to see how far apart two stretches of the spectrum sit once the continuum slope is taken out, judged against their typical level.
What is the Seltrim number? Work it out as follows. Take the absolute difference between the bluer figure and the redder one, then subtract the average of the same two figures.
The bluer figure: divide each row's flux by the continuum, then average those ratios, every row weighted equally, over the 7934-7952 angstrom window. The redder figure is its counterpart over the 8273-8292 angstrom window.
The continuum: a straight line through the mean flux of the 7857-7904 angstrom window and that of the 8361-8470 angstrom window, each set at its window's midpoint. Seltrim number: -0.954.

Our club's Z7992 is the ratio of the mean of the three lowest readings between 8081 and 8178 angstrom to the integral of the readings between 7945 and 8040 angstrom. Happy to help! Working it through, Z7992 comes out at 0.0103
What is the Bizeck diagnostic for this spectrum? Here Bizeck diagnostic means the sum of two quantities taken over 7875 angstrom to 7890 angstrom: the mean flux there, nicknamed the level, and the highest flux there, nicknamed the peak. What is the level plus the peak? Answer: 38.3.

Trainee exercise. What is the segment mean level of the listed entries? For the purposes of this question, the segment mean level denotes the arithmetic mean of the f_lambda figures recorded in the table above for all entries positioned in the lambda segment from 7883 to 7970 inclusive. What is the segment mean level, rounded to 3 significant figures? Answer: 18.9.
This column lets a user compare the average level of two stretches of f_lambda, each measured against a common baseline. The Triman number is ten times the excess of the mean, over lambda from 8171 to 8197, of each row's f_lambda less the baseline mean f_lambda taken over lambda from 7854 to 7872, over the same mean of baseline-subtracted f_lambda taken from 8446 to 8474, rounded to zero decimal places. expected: 16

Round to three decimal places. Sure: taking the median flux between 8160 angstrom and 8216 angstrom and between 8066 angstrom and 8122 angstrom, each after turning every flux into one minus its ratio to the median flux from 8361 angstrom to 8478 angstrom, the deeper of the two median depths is -0.027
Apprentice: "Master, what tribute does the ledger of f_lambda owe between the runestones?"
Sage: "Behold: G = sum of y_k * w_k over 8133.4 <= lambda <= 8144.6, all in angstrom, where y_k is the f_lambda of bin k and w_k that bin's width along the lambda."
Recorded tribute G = 229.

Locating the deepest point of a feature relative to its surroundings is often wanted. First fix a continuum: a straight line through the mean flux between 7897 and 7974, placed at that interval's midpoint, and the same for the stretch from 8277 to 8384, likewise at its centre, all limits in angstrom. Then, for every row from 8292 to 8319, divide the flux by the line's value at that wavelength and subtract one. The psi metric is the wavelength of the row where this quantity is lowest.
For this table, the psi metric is 8317.08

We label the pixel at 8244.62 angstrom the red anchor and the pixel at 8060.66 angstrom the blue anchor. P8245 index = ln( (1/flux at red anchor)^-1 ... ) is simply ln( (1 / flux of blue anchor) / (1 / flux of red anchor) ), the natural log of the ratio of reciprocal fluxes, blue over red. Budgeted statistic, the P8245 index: 0.05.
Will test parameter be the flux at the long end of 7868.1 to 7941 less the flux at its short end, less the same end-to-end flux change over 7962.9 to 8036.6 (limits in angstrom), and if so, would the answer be -1.2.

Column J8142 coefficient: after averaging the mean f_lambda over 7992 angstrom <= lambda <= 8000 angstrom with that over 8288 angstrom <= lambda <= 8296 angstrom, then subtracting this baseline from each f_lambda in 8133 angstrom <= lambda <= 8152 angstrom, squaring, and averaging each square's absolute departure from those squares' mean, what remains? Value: 0.53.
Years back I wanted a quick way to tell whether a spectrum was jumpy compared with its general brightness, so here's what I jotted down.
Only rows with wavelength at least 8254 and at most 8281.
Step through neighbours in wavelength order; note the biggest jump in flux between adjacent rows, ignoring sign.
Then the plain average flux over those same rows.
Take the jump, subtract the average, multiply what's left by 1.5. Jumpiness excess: -28.2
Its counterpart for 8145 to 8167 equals -29.2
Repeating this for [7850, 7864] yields -29.2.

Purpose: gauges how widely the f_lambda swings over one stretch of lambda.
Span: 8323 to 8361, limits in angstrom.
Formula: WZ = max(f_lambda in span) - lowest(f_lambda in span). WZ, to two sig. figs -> 1.2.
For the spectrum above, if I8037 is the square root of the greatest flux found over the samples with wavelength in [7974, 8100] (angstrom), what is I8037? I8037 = 4.48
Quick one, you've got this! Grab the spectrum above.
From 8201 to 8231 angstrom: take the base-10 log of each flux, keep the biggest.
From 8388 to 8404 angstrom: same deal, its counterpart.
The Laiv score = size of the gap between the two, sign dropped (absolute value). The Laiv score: 0.011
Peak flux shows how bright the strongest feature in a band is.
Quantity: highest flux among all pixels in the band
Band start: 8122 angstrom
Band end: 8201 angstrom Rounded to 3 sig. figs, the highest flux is 21.1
